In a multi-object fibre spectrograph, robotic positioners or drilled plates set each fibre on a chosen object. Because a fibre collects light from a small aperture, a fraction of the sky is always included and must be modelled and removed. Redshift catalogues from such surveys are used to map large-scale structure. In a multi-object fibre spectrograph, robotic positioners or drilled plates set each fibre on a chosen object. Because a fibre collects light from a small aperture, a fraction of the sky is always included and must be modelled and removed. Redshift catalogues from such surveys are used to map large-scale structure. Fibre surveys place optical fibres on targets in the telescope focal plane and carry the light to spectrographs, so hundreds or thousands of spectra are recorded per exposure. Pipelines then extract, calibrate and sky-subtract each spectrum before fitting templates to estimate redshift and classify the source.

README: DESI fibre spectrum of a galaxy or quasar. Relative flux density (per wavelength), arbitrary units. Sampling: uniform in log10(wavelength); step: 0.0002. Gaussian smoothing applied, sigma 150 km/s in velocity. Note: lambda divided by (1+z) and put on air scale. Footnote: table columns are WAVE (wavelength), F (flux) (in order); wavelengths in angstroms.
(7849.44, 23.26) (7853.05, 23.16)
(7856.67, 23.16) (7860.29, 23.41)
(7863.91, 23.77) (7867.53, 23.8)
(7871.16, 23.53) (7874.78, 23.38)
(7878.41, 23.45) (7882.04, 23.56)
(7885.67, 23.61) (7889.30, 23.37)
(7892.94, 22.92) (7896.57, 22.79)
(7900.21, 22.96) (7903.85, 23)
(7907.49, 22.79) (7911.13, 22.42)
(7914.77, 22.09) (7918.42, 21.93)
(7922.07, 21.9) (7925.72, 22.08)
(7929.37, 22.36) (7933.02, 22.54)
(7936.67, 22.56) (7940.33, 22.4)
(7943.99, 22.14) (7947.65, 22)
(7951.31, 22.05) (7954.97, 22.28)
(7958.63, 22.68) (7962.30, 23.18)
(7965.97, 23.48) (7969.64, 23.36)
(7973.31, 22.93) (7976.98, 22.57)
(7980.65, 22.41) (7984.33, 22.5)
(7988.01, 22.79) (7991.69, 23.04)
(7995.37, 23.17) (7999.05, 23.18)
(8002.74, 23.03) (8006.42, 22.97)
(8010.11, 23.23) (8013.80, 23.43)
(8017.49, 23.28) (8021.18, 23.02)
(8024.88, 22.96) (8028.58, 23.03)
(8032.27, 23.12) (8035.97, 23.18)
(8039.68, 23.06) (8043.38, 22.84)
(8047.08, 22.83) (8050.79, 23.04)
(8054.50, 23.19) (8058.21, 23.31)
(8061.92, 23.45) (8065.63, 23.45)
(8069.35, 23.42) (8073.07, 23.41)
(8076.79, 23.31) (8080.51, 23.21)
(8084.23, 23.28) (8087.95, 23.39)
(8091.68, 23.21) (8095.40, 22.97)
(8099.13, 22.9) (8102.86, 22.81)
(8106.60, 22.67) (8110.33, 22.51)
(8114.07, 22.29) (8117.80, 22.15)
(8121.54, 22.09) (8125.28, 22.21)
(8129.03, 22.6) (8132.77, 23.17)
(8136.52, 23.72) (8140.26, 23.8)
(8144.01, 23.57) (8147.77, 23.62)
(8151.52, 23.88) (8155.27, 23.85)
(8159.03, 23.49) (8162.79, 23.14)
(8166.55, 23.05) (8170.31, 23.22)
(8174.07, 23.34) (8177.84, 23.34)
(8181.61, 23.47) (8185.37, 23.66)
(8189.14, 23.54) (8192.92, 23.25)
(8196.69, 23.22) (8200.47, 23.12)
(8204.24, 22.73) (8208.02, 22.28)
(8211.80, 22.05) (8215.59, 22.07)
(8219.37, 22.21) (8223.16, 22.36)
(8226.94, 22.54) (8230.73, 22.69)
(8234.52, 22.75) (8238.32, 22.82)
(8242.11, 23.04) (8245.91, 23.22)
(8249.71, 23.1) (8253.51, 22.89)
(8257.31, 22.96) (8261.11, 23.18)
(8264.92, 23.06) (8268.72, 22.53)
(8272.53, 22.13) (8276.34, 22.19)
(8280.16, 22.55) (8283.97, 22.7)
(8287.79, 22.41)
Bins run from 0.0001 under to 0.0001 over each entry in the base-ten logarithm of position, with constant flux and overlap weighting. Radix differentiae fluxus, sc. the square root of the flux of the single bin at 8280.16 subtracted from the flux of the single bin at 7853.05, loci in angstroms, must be 0.8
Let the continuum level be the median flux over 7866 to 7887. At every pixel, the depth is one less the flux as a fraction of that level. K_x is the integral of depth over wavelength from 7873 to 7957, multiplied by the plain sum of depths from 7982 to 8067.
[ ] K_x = 1.4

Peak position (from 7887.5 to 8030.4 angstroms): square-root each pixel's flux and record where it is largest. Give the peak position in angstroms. 7965.97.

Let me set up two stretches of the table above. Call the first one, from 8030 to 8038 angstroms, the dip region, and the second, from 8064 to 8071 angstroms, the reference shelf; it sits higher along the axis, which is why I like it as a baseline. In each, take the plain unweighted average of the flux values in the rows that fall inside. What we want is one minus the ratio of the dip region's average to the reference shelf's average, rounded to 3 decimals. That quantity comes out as 0.012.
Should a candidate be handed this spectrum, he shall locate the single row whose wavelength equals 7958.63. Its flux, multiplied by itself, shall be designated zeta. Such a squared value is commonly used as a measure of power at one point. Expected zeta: 514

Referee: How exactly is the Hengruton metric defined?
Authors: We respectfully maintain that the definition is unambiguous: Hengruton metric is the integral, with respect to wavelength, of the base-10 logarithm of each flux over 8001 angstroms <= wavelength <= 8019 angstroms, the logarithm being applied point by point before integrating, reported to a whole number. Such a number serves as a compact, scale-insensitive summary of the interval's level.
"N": 25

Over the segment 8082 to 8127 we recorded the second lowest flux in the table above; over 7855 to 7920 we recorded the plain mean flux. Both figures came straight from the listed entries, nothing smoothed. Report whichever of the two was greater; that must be 23.1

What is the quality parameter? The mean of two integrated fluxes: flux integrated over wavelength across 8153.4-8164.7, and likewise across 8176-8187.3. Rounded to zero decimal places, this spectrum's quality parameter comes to 265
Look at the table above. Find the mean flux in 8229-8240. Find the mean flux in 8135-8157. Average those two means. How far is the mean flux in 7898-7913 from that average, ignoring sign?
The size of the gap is 0.45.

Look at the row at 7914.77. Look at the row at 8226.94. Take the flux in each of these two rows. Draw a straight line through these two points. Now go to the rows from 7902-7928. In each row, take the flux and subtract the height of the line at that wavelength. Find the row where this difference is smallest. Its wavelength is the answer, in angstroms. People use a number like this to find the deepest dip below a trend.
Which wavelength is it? 7922.07 angstroms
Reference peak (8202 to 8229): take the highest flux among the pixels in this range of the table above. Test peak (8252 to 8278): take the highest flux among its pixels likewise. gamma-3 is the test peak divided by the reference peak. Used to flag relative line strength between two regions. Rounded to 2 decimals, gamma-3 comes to 1.02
